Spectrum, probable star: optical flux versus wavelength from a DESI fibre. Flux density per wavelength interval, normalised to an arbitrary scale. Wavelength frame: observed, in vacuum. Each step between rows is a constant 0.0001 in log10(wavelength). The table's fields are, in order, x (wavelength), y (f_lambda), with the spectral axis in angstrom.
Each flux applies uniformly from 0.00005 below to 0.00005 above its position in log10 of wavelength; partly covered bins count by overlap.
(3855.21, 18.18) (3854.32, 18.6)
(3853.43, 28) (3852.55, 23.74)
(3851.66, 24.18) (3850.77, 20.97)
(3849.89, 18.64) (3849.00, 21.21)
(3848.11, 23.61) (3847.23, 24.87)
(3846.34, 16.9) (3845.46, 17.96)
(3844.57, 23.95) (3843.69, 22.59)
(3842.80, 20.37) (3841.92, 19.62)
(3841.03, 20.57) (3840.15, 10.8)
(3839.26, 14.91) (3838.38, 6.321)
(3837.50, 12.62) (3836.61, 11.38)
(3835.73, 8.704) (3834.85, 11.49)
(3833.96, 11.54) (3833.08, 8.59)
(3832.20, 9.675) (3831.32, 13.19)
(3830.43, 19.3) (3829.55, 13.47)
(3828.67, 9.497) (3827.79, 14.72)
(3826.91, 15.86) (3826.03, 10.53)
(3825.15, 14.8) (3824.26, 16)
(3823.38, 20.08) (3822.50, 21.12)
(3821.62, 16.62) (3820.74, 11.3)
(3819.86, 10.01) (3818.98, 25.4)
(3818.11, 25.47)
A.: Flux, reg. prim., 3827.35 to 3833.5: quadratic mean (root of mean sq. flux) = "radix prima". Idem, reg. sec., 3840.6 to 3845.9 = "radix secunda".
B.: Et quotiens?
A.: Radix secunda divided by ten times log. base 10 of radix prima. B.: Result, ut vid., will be 1.87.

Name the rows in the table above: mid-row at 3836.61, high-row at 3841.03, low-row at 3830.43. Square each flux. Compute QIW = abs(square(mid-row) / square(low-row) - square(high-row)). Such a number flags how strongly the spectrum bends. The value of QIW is 423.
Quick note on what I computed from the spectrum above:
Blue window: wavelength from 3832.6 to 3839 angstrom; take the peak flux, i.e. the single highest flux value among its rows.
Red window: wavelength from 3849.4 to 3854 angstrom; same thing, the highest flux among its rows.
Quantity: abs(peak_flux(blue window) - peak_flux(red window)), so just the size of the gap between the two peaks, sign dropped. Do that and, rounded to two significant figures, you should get 15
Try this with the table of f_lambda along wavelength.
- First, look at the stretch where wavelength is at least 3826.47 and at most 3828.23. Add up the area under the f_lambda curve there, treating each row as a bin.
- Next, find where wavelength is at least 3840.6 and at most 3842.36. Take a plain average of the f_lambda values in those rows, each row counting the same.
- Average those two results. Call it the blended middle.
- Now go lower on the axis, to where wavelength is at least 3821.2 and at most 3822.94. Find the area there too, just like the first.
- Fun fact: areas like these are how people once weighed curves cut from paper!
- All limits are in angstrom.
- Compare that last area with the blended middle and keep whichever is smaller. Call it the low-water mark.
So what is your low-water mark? 23.5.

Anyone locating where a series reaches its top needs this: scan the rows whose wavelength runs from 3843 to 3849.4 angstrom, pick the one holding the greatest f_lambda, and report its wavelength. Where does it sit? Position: 3847.23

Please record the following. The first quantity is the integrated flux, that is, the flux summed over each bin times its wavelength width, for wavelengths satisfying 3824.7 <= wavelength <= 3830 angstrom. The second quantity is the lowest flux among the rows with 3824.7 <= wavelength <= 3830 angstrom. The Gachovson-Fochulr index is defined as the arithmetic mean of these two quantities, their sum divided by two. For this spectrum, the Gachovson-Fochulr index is 40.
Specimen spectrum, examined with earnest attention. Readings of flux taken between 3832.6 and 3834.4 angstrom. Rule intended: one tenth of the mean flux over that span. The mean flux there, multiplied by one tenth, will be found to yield 1.0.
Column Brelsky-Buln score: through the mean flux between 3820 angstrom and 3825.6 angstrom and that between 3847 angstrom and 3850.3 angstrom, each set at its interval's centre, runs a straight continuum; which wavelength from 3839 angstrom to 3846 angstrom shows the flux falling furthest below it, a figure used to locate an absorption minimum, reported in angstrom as 3840.15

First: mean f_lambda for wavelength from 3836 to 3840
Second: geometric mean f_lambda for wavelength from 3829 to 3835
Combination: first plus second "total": 23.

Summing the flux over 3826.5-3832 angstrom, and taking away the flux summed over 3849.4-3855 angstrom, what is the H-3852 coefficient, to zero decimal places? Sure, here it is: -48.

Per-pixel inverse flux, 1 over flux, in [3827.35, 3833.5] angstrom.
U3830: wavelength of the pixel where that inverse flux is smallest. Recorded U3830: 3830.43 angstrom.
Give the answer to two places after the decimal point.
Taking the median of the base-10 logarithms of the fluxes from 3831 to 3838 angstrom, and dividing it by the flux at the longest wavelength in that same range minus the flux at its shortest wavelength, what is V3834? -1.86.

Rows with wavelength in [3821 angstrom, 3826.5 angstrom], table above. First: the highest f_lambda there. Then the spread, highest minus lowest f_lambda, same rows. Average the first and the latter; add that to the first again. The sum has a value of 37.0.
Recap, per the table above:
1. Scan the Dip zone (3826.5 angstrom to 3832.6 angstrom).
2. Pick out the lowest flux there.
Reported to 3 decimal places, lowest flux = 9.497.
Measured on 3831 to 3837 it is 8.590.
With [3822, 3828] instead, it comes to 10.530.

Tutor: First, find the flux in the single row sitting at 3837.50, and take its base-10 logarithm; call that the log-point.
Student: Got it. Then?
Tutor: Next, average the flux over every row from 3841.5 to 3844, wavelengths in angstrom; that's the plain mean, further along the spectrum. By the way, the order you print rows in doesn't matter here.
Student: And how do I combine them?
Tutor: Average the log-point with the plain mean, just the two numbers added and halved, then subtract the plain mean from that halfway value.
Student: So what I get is -10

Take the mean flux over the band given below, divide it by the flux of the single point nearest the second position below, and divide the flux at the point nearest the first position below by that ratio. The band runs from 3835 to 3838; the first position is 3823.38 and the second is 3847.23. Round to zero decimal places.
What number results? 46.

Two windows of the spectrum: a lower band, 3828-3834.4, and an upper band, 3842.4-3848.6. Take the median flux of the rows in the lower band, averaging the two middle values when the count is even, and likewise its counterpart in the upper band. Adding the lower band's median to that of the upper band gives 34.1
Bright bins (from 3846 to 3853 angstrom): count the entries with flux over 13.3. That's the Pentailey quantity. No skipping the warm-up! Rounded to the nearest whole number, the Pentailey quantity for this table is 8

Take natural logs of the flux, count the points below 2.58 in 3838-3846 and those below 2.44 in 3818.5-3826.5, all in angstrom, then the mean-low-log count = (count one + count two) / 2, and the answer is 2.5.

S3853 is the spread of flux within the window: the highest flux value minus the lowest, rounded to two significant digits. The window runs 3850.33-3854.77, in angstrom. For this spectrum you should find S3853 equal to 9.4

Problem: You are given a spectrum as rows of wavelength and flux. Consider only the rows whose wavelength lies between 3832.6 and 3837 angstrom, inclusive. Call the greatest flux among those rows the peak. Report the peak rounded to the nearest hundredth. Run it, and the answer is 11.54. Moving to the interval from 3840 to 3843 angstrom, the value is 20.57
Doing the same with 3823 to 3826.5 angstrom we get 20.08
